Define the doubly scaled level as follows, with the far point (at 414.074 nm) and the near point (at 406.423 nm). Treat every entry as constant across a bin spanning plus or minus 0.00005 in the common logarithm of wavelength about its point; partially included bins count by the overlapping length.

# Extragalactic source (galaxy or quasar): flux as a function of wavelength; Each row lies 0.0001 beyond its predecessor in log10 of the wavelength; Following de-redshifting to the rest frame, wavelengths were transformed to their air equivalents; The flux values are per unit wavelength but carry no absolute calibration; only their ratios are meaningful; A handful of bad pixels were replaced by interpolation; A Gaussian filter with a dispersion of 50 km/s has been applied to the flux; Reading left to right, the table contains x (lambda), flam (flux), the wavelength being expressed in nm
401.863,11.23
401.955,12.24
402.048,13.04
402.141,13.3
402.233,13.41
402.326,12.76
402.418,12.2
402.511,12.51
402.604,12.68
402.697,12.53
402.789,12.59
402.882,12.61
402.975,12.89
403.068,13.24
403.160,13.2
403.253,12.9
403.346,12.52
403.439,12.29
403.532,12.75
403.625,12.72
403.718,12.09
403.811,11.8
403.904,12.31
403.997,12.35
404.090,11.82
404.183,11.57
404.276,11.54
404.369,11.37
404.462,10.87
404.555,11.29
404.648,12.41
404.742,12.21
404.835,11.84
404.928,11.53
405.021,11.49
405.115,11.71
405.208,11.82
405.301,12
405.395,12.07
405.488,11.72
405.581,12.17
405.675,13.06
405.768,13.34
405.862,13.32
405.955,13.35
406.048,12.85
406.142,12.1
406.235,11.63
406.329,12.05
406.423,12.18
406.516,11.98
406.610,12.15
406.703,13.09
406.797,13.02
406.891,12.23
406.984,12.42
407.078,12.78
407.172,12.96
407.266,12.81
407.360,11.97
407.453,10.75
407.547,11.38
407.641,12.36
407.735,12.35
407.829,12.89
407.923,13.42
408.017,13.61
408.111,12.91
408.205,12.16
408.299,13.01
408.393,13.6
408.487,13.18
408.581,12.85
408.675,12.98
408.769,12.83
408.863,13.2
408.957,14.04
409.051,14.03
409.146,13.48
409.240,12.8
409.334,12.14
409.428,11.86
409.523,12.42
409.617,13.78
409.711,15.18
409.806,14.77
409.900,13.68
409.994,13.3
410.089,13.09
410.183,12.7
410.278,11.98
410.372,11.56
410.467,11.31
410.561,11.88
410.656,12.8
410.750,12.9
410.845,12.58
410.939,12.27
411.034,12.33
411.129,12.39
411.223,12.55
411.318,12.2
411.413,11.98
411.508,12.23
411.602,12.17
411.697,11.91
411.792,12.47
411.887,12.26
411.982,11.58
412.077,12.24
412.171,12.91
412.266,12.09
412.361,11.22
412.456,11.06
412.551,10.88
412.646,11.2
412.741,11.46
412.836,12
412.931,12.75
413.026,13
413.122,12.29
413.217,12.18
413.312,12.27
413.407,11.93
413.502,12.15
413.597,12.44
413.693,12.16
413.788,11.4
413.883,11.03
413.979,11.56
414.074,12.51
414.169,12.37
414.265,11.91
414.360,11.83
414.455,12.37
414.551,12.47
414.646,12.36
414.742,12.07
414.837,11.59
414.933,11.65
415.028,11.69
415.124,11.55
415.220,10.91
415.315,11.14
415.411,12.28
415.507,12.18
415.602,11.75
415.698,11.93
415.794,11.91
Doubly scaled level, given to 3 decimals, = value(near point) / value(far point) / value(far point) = 0.078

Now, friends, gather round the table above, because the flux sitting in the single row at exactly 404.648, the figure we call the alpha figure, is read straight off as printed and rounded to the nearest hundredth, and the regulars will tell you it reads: 12.41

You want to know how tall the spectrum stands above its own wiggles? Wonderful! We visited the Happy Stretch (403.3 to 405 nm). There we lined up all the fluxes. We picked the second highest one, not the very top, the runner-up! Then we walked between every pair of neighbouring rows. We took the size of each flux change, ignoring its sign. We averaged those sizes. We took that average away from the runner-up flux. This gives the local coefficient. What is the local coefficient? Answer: 12.4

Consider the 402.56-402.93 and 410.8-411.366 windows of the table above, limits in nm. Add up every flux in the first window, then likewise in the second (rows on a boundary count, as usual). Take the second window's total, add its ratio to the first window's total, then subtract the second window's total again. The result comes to 1.5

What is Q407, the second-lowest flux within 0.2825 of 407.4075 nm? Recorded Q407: 11.38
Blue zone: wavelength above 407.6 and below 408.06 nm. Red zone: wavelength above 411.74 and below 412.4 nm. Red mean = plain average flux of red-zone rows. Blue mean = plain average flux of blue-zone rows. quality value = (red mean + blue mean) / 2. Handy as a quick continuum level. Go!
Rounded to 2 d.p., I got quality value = 12.52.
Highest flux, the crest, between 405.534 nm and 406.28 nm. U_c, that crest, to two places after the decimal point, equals 13.35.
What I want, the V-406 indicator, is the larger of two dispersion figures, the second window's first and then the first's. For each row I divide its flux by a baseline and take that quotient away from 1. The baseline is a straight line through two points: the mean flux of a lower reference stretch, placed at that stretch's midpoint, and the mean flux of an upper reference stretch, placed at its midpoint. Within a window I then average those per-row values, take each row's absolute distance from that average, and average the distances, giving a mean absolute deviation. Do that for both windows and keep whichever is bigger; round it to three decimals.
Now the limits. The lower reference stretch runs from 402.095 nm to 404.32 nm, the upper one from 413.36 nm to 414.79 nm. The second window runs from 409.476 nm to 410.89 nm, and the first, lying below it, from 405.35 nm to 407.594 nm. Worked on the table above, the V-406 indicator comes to 0.067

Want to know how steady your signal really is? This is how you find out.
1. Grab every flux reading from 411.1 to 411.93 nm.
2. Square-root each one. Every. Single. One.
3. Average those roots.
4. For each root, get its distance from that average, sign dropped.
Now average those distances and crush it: 0.02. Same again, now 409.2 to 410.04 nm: 0.12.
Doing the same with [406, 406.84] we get 0.06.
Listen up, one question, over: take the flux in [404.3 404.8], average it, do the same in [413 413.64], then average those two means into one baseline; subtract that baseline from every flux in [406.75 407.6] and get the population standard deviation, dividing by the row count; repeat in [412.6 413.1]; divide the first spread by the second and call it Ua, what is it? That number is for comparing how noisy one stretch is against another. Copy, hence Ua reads 1.04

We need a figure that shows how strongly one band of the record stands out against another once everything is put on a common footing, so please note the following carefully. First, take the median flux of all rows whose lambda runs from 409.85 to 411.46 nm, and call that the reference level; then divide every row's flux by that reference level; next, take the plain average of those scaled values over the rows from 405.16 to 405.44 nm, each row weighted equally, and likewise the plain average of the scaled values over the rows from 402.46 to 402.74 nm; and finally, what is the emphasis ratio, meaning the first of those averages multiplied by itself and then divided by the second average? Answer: 0.92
